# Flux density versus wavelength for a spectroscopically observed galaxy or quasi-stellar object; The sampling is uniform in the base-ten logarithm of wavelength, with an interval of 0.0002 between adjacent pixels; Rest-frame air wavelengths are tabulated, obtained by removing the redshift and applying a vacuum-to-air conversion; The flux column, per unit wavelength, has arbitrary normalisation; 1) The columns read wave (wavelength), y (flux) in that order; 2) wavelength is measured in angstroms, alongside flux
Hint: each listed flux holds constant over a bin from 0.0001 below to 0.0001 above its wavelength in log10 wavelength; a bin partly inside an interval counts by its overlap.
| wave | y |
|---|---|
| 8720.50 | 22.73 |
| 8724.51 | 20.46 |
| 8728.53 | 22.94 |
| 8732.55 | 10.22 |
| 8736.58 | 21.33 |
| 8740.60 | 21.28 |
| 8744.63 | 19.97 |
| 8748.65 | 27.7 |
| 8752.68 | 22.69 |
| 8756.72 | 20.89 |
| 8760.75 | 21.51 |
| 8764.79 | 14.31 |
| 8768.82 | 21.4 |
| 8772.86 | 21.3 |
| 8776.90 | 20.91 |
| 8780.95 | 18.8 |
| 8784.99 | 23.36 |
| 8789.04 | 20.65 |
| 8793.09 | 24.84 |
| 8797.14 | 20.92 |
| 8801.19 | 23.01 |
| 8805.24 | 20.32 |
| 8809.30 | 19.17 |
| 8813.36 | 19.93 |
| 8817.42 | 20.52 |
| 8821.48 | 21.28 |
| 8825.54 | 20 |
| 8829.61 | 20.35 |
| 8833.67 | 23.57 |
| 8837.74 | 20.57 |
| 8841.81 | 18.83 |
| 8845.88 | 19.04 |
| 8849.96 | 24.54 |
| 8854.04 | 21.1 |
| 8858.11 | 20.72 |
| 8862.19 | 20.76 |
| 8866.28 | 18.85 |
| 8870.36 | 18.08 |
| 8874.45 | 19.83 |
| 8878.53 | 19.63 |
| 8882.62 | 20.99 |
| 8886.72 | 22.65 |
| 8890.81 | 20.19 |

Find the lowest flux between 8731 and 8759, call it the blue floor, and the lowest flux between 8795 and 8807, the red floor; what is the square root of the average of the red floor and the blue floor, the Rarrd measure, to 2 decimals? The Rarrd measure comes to 3.91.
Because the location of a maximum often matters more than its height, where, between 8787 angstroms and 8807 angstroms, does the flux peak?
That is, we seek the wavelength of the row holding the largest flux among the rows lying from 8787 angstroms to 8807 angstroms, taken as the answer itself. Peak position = 8793.09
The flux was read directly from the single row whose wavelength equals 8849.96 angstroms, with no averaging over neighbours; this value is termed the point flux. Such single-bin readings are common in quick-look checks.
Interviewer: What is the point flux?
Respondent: 24.54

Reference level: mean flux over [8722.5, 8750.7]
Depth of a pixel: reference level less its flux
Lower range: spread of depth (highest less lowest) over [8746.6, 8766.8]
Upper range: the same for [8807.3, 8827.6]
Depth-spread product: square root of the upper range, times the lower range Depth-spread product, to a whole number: 19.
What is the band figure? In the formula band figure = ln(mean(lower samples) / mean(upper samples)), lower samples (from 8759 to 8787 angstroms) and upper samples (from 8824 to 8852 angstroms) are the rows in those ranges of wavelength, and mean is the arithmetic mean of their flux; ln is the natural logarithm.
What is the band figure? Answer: -0.04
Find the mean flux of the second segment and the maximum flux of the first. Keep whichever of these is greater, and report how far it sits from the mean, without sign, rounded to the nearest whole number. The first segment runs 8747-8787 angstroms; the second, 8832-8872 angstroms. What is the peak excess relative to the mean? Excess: 7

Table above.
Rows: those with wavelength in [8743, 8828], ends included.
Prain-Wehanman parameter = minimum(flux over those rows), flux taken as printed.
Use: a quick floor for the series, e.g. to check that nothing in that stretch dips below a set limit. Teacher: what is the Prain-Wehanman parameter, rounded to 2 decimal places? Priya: 14.31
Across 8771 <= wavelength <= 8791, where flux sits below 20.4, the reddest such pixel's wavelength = 8780.95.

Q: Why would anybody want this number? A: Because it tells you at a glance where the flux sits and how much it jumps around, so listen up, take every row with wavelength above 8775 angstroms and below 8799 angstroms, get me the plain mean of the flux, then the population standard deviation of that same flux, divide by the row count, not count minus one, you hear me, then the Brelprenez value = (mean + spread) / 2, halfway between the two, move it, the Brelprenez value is 11.8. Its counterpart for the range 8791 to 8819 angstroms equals 11.5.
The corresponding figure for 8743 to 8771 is 12.4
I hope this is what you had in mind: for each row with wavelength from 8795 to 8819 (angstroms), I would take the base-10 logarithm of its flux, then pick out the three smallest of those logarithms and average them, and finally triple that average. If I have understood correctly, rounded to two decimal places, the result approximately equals 3.89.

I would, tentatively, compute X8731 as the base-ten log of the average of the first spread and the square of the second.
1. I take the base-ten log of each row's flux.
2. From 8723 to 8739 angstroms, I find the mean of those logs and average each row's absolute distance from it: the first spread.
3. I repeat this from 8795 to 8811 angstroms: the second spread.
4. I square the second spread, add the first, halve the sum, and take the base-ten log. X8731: -1.21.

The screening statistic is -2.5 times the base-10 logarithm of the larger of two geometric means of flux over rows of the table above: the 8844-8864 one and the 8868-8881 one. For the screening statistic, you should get -3.31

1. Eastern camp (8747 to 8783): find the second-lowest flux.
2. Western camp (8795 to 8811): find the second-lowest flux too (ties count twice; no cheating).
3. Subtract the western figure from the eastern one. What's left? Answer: -1.5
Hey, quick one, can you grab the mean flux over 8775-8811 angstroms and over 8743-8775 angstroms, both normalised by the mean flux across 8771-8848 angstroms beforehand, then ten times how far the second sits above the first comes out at -0.05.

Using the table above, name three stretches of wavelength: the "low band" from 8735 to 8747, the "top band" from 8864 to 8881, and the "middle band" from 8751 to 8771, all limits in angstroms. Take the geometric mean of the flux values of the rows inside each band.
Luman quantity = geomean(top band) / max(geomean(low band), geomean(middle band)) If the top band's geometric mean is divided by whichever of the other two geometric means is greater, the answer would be 0.92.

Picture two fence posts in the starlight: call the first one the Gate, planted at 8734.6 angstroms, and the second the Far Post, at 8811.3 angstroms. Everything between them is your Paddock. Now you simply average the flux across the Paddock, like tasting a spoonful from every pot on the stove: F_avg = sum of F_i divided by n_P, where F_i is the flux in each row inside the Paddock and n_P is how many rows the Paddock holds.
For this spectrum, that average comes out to 21.3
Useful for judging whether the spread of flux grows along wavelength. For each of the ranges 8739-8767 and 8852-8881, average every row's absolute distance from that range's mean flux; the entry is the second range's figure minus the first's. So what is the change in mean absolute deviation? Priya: -1.5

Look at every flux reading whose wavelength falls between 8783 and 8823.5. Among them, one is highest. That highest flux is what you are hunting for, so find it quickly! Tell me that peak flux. 24.84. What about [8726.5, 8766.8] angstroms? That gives 27.7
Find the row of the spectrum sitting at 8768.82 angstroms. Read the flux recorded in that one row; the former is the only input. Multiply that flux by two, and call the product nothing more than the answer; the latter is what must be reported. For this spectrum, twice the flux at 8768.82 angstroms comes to 42.8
